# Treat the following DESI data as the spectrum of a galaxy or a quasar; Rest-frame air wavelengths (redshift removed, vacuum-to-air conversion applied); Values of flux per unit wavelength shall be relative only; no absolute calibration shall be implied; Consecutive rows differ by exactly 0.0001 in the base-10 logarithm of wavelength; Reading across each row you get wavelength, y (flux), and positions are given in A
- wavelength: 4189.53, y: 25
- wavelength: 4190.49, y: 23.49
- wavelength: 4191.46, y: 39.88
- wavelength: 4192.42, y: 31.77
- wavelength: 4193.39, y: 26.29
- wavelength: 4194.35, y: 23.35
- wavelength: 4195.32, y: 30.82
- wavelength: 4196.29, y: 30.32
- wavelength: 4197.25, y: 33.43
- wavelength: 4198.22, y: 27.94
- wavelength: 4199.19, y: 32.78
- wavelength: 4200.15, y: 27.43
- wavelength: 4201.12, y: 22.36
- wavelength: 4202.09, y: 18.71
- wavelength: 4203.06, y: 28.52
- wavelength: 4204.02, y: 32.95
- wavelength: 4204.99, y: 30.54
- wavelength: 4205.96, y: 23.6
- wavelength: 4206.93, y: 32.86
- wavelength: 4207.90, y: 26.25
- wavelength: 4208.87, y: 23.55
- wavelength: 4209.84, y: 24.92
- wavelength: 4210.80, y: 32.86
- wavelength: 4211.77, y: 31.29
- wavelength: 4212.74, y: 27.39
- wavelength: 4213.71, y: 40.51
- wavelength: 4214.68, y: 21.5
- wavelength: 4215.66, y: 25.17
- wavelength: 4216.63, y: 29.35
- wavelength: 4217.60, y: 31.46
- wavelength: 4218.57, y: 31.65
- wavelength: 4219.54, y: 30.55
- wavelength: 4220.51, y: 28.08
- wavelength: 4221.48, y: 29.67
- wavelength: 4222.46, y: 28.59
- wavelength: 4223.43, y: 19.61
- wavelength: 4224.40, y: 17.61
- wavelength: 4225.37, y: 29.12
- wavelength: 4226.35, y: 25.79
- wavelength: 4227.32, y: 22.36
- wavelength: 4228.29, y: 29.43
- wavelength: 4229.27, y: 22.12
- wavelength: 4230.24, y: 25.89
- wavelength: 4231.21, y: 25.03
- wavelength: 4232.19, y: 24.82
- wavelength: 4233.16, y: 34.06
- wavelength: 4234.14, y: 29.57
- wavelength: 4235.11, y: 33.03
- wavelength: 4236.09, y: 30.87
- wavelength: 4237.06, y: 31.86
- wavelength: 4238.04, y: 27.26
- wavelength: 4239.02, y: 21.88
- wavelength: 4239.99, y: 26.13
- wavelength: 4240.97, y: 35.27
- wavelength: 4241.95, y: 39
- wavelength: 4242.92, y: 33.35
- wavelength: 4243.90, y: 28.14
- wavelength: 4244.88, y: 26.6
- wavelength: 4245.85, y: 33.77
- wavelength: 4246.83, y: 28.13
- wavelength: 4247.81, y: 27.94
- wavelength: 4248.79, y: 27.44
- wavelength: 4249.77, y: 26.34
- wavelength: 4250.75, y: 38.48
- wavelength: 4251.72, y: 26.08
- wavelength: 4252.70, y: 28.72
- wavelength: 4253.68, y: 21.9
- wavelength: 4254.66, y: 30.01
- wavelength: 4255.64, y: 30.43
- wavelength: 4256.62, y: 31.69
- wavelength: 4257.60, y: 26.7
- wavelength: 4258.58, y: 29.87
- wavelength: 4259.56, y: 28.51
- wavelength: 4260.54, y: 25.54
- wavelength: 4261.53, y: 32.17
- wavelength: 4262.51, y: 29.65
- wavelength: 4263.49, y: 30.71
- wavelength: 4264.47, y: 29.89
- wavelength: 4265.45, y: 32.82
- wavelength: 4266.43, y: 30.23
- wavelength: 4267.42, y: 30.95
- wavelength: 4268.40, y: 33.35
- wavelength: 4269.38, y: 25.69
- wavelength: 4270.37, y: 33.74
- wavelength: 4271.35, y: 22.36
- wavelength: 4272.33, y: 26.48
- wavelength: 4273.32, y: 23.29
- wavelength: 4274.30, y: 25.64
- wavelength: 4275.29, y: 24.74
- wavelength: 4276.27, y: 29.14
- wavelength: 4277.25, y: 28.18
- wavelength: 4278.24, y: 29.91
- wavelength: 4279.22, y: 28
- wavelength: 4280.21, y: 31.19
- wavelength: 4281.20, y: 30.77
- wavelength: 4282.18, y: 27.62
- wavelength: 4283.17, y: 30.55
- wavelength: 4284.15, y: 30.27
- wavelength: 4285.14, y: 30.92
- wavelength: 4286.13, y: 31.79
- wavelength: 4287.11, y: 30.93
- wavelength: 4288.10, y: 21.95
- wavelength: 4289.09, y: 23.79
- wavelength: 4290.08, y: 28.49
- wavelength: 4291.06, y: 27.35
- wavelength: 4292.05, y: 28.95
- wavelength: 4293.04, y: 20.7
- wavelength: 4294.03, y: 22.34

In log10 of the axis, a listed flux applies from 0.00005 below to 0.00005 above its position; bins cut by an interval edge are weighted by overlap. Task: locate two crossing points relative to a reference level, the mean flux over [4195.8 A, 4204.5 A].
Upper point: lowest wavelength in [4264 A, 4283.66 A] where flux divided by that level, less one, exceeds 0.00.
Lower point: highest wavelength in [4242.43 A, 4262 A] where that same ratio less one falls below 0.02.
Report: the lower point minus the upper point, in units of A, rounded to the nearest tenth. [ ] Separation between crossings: -3.9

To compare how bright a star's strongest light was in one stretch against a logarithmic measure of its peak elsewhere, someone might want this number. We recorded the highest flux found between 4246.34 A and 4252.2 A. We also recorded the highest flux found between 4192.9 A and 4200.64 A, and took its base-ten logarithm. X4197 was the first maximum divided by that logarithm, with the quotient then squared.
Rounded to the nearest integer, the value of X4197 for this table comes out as 637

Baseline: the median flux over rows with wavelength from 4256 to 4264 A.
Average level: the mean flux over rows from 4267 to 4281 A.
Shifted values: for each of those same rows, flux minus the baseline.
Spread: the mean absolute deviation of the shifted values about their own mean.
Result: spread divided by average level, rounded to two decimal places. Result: 0.10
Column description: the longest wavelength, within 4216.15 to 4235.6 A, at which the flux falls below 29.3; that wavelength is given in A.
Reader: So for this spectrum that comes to 4232.19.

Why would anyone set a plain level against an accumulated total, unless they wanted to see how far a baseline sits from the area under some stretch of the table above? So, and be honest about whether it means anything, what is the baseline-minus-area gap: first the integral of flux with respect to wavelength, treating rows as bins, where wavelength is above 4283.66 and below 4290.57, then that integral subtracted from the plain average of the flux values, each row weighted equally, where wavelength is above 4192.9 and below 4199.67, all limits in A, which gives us -166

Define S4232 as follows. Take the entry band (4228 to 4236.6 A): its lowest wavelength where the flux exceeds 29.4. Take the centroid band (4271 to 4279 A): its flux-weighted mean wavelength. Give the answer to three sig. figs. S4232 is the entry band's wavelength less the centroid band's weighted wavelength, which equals -46.7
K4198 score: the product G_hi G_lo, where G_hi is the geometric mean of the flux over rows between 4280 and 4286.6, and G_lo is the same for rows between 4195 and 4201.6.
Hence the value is 884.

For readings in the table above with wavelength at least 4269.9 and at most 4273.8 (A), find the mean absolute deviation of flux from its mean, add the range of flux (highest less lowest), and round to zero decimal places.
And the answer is 15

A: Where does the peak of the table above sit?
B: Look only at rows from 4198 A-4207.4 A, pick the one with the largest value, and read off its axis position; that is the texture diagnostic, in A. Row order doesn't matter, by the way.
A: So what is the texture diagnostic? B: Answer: 4204.02 A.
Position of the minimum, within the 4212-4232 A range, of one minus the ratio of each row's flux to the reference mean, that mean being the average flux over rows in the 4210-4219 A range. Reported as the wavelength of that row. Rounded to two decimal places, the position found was 4213.71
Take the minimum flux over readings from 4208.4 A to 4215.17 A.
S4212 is 21.5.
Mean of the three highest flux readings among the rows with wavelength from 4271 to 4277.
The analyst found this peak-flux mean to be 27.1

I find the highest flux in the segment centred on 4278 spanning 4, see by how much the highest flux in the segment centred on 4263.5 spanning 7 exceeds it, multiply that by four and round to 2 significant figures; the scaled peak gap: 12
